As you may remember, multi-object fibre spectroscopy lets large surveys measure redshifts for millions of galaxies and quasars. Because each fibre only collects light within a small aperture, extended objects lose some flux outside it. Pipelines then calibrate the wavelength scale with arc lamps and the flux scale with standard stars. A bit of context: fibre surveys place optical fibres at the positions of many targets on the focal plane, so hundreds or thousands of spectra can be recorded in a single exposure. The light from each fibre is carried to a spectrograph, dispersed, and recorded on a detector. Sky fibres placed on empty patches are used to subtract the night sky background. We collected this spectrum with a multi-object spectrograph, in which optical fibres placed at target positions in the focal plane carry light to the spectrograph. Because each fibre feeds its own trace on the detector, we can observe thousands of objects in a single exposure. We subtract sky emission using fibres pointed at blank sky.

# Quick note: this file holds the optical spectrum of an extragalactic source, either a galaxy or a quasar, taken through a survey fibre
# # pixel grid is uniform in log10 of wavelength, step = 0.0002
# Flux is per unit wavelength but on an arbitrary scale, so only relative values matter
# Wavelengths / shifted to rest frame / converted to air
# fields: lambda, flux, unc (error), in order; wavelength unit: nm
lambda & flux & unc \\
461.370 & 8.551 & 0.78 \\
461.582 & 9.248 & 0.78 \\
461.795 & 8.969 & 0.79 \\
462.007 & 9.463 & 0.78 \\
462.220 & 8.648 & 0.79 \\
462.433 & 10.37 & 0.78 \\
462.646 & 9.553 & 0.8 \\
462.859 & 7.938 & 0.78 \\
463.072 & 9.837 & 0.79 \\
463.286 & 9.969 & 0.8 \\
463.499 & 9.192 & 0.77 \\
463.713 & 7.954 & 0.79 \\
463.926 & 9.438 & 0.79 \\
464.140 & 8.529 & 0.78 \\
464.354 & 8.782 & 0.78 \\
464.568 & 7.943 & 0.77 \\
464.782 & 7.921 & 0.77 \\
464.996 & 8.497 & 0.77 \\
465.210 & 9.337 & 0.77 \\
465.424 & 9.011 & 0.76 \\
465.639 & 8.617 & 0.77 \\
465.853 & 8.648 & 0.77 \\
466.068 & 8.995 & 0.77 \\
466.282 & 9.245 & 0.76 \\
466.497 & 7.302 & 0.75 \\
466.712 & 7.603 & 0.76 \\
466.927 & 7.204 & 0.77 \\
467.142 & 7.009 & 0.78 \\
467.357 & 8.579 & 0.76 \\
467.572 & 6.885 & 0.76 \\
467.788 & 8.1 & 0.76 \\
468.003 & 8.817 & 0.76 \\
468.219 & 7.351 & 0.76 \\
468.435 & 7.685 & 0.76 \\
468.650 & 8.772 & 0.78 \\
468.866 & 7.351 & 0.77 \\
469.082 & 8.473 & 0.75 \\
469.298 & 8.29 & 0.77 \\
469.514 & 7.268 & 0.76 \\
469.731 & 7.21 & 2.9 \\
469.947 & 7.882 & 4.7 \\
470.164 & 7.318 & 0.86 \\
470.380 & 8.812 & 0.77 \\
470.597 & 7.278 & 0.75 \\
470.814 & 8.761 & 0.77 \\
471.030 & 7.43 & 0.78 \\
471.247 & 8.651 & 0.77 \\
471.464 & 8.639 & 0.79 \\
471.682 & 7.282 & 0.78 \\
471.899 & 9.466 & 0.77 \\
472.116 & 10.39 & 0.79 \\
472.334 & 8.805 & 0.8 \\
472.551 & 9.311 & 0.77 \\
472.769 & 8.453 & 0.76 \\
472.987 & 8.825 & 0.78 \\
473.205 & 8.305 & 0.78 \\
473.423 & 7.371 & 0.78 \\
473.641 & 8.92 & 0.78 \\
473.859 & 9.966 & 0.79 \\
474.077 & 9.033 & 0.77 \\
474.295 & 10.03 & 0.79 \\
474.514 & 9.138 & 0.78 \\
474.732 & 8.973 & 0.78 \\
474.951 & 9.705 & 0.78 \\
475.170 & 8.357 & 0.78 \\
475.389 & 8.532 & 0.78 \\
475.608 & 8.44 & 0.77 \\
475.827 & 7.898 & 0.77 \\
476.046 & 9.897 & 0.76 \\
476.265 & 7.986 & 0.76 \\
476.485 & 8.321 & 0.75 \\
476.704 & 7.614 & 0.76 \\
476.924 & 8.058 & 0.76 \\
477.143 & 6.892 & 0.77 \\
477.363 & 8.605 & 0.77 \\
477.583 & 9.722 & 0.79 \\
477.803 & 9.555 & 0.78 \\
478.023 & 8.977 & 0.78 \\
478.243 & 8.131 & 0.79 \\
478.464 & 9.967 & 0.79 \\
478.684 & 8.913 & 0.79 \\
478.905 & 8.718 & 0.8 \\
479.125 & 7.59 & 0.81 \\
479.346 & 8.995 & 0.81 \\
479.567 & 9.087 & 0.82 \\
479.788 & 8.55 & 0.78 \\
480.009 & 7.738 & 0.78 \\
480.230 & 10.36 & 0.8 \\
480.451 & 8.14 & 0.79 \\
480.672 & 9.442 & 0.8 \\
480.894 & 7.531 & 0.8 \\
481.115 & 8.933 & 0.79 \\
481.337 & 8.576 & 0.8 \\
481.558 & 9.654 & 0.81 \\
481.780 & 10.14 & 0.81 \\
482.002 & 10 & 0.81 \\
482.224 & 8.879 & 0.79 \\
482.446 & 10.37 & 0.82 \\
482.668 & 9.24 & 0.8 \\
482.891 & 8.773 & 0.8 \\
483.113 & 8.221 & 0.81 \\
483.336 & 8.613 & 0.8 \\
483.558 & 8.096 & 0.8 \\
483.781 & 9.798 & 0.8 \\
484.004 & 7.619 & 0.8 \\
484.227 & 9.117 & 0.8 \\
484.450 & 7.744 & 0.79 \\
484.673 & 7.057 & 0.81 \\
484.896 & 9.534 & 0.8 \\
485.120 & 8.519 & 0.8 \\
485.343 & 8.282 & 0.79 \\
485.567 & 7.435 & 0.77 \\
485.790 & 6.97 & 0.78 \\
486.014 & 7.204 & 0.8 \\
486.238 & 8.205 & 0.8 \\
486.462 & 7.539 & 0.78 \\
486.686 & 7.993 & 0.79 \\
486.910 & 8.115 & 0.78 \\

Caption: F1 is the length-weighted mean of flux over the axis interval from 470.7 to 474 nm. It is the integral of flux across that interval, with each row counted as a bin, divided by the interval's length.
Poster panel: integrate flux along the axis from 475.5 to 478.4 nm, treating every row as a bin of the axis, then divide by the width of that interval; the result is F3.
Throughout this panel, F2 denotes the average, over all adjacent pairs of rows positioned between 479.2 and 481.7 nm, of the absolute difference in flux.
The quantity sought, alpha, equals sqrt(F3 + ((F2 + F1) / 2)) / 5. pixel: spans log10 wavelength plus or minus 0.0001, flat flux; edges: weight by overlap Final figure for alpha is 0.734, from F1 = 8.7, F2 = 1.23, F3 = 8.5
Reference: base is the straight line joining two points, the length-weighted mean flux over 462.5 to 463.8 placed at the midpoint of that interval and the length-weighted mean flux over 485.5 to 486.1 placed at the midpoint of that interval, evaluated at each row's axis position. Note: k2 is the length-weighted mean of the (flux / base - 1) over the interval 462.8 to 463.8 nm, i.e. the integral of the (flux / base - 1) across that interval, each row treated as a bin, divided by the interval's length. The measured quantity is -0.01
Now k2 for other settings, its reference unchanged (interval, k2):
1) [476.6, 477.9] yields 0.06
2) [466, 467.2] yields -0.11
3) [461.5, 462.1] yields 0.00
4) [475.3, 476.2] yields 0.08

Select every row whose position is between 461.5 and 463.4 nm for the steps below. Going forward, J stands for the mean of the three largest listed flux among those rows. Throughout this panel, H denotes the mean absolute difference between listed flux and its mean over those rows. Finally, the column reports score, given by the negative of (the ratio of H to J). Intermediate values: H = 0.56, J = 10.1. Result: -0.056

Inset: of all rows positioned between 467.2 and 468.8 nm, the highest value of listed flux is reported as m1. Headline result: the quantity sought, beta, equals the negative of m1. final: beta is -8.8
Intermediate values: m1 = 8.817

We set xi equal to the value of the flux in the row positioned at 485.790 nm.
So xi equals 6.97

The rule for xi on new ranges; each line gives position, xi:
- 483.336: 8.613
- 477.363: 8.605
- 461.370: 8.551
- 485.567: 7.435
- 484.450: 7.744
